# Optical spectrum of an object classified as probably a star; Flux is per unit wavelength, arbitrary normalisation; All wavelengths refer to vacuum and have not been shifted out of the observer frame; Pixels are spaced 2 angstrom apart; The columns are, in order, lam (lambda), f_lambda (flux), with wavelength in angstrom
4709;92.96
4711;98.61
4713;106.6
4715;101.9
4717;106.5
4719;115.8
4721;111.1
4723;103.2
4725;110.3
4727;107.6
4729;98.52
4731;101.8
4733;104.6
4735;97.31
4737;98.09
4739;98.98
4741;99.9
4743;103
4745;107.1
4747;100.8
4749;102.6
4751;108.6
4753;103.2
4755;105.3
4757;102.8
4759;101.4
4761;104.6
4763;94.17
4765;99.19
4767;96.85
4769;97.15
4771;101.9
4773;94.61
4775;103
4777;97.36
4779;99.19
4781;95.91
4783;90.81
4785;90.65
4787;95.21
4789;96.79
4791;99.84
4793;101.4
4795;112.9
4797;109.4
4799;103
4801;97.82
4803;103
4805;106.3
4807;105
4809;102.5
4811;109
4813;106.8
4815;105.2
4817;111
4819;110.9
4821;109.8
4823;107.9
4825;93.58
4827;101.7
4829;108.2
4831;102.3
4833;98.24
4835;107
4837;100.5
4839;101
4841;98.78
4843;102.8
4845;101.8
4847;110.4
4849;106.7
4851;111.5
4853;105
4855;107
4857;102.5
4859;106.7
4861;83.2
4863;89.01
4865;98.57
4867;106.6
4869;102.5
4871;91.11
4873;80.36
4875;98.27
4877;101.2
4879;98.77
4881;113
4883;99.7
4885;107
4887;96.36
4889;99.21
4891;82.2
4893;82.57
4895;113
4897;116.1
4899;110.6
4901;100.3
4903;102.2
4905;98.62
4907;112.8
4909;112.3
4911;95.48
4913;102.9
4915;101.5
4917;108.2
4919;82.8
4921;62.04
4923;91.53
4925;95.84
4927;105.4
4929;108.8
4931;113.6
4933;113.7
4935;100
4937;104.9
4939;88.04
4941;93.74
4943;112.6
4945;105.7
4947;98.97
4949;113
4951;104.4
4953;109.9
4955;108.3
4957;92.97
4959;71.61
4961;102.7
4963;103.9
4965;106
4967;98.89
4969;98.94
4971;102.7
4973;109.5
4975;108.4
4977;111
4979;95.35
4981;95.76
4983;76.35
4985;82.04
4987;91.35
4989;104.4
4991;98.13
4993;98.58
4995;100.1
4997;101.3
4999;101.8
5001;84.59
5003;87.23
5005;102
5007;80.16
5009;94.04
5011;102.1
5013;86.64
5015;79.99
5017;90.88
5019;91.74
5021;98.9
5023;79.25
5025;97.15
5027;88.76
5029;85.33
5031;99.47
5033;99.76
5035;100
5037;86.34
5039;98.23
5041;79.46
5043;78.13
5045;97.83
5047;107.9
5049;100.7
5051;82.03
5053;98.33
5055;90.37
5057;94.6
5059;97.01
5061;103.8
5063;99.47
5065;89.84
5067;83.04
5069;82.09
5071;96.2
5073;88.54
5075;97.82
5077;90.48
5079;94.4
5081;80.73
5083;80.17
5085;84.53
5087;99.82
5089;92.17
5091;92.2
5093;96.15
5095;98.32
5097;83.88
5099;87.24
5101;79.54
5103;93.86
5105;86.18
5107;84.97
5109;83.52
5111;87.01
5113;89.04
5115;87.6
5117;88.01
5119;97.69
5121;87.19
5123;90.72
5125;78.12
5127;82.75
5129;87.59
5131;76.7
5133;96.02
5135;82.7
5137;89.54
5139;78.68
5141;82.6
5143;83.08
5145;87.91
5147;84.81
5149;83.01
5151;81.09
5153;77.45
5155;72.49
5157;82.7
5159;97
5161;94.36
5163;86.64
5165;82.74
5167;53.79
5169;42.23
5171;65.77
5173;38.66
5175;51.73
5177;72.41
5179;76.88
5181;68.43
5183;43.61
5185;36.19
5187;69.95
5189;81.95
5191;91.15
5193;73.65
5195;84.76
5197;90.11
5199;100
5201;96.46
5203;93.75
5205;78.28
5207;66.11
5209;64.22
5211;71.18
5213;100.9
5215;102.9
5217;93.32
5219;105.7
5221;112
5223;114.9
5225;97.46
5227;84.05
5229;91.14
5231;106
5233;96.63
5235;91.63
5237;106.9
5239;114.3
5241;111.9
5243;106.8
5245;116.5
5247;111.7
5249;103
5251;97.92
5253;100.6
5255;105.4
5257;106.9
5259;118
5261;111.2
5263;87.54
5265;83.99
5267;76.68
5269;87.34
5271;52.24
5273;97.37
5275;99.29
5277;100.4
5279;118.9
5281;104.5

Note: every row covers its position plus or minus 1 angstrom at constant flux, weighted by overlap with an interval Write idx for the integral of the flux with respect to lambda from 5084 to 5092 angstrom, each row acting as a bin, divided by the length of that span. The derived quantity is 92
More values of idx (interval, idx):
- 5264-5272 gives 75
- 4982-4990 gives 89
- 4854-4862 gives 100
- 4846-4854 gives 108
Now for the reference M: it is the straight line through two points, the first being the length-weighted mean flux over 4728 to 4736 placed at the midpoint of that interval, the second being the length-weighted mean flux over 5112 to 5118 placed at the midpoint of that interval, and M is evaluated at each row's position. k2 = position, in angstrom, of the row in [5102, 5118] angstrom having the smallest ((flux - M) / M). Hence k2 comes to 5109 angstrom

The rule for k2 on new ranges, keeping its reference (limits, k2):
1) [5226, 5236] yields 5227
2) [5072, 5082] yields 5081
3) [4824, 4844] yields 4825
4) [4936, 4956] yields 4939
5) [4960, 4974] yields 4967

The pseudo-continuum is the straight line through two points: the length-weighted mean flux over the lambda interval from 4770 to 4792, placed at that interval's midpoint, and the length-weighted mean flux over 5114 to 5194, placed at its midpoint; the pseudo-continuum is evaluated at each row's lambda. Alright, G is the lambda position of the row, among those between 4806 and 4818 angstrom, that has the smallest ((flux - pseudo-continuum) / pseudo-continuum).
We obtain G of 4809 angstrom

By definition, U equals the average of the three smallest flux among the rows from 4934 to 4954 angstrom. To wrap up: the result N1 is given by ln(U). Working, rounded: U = 94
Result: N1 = 4.54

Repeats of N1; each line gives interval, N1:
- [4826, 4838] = 4.61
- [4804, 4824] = 4.65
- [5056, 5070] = 4.44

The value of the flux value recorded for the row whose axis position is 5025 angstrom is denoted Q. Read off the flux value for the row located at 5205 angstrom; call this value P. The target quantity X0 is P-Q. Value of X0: -19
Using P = 78.28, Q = 97.15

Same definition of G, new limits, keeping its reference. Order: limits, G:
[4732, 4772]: 4763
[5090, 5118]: 5101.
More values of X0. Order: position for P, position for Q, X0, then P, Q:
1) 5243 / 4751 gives -2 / 106.8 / 108.6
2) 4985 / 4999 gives -20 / 82.04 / 101.8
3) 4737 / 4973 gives -11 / 98.09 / 109.5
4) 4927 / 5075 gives 8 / 105.4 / 97.82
